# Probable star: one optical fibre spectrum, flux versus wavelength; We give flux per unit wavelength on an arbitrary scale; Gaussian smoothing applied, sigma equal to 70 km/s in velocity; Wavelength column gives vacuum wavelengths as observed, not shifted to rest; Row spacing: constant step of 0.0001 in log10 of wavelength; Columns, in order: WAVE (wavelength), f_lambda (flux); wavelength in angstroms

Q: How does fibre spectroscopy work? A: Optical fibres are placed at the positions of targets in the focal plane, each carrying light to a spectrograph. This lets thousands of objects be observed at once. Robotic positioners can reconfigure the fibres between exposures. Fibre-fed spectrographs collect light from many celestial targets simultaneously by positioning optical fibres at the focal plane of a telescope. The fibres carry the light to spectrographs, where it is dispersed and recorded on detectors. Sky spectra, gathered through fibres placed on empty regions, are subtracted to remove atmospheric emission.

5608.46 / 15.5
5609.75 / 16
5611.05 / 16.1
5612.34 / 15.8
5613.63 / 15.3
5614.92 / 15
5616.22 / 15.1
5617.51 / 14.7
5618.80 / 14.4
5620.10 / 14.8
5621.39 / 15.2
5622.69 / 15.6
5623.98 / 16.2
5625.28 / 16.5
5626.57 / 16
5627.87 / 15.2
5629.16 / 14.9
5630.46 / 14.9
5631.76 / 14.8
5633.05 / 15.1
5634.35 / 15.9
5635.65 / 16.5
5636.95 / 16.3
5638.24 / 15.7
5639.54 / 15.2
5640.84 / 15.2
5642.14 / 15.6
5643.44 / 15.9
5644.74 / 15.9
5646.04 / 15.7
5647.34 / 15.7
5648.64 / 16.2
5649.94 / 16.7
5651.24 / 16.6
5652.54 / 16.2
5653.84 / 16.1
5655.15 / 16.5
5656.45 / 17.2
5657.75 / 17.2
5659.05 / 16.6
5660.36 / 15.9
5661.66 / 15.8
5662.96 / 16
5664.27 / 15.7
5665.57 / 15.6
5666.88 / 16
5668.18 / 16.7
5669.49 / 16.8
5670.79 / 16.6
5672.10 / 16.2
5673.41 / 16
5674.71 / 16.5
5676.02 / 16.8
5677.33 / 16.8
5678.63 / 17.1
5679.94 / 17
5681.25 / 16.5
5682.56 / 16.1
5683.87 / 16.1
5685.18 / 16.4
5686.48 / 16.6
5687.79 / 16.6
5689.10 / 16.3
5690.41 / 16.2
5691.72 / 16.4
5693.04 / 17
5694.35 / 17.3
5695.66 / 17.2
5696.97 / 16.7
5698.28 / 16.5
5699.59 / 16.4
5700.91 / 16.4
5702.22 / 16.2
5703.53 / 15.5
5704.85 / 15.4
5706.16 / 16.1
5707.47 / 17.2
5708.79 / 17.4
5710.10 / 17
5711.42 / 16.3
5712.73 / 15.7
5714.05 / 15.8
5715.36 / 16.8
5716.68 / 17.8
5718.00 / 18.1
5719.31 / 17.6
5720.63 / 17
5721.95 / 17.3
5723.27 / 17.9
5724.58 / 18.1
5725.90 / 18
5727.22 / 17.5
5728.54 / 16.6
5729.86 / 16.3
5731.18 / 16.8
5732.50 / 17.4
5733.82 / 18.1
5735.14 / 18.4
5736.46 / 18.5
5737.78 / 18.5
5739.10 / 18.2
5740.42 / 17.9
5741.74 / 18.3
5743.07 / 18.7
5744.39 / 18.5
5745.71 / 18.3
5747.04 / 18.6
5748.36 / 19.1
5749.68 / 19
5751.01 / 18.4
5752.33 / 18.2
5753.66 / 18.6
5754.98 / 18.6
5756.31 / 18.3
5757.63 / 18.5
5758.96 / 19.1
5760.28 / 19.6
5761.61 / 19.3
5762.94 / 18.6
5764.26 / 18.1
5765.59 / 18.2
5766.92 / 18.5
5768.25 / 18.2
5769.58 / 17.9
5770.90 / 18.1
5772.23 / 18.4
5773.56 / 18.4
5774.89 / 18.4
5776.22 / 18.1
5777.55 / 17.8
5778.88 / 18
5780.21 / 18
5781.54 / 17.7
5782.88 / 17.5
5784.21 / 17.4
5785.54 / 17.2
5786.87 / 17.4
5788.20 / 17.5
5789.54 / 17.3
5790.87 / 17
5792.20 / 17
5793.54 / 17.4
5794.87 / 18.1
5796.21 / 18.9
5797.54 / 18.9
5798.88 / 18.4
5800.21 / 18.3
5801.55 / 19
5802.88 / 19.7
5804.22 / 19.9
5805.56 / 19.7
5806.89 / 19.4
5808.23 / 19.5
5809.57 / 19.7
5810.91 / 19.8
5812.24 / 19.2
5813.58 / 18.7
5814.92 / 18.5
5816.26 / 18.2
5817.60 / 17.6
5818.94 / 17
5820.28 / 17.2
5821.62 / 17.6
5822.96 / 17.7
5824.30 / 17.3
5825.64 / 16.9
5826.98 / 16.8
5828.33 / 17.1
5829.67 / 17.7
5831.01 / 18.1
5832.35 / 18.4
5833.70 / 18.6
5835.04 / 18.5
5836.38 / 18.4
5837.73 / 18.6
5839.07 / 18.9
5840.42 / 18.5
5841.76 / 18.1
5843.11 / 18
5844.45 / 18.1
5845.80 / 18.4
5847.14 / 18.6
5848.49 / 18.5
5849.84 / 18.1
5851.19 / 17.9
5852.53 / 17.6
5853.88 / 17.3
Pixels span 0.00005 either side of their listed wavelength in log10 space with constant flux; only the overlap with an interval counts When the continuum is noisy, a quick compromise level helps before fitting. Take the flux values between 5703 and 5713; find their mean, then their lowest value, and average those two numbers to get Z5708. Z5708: 15.9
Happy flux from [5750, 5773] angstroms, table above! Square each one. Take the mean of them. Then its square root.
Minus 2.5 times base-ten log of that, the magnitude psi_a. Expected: -3.17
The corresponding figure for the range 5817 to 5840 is -3.13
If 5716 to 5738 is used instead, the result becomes -3.12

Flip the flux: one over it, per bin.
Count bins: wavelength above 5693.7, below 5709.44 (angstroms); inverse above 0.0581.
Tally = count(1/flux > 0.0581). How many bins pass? 10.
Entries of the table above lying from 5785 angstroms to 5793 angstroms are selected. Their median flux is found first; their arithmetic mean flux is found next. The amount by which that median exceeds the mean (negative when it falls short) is 0.02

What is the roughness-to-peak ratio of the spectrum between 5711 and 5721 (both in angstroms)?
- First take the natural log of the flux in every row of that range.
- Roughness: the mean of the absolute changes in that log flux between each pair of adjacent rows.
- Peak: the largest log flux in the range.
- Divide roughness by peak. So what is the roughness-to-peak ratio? 0.0120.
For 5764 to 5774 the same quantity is 0.0040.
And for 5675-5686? 0.0049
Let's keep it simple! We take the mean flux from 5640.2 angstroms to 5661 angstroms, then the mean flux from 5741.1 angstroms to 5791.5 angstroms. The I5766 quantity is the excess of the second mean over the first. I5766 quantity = 2.0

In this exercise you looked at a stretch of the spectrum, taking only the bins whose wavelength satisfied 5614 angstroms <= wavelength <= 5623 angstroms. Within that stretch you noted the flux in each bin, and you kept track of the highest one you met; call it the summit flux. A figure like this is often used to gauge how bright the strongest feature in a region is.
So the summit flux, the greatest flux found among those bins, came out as 15.6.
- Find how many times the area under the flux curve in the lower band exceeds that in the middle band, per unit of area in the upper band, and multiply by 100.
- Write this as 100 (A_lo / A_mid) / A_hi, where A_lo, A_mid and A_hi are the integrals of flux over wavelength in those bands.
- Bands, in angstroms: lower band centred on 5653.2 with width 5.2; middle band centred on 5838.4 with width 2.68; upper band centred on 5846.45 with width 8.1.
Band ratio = 1.1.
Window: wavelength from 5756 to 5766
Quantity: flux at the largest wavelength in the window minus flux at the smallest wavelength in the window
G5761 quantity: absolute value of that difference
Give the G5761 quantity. 0.1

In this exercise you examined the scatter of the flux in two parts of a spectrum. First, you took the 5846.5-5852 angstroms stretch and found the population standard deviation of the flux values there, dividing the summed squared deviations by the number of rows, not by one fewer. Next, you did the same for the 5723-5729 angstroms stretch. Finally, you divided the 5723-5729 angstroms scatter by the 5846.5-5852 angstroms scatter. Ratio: 1.9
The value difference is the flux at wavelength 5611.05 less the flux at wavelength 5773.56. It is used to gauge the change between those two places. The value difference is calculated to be -2.3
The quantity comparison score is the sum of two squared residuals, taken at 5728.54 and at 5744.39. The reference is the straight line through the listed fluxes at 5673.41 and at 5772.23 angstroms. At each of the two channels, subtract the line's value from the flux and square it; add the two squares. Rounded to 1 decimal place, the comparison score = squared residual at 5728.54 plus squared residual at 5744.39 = 1.1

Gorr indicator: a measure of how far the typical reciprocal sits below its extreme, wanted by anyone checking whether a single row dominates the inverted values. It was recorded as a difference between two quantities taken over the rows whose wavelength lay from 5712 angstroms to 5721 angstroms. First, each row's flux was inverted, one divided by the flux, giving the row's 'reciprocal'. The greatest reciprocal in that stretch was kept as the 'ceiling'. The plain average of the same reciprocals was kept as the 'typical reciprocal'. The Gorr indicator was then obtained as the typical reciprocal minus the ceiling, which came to -0.0046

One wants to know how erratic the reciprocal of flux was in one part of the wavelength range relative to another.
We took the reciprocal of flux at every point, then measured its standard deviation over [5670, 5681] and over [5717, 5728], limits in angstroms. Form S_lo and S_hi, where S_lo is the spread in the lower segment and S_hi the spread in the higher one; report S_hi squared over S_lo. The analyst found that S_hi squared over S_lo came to 0.0012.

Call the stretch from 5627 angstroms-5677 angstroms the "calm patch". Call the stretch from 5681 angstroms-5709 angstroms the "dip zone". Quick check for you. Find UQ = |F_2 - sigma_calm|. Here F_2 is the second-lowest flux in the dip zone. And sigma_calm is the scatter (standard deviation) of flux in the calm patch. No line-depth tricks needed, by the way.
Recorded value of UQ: 14.9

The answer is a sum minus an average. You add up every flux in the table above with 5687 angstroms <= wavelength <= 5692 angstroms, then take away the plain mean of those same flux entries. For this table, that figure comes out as 49.1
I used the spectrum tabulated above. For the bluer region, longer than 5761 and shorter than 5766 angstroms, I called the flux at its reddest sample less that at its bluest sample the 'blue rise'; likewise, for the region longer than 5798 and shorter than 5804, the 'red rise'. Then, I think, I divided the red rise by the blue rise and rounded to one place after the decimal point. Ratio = -1.2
